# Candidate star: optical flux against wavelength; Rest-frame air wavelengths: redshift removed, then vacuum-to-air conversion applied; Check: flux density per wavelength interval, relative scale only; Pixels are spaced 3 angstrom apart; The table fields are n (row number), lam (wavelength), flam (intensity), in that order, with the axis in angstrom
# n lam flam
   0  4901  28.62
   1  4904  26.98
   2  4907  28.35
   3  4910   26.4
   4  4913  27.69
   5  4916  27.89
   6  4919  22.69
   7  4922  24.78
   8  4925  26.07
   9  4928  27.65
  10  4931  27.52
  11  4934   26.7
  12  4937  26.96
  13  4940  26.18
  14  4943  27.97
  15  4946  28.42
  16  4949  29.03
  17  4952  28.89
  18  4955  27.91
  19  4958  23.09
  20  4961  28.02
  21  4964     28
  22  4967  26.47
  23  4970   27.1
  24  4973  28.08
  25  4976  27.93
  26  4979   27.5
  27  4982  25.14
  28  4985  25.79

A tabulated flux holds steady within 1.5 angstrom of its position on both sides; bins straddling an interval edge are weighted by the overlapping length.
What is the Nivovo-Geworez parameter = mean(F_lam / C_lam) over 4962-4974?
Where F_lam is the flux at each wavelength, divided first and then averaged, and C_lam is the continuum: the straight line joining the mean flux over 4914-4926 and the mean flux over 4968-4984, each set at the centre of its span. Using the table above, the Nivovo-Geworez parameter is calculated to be 1.02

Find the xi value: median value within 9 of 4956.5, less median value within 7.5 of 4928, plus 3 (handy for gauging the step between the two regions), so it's 4.3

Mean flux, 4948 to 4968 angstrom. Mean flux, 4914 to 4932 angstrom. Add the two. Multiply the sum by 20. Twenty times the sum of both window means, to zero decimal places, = 1069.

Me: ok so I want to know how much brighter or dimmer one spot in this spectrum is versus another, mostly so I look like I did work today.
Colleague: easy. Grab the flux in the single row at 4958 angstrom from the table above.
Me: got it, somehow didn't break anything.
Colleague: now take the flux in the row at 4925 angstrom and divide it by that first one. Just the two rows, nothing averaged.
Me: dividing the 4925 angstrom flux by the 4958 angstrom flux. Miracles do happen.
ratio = 1.13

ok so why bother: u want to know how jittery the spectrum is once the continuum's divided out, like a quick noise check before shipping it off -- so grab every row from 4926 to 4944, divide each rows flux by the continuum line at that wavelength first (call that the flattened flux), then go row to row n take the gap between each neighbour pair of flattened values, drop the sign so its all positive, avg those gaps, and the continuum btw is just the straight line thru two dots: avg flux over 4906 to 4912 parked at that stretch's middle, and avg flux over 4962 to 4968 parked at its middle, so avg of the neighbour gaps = 0.028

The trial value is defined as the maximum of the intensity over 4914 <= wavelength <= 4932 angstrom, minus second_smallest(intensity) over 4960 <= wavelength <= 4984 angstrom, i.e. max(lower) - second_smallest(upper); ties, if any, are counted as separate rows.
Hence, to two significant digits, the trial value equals 1.4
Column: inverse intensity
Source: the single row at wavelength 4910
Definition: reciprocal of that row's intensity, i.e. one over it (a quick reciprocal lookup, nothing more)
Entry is 0.0379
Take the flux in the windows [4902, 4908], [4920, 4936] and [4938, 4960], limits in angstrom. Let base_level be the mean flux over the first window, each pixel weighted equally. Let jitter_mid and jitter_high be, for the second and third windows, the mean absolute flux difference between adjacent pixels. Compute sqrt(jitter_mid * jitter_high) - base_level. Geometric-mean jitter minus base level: -26.5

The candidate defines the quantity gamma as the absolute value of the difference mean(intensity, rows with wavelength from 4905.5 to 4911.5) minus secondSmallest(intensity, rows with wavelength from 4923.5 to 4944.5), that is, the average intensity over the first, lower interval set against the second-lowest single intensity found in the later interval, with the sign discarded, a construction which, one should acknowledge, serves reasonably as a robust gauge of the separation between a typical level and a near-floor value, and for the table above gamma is 1.2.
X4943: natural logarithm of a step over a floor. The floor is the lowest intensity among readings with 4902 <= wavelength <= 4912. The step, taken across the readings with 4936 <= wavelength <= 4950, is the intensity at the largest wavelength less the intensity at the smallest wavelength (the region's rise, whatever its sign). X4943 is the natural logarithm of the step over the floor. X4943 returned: -2.5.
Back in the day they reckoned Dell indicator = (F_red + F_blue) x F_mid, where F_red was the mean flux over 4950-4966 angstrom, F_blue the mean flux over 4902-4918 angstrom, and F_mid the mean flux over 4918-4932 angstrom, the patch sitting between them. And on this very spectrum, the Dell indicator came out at 1407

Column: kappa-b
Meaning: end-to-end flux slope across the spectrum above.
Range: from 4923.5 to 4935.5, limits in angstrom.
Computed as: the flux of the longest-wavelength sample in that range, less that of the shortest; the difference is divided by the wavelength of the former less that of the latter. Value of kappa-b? 0.1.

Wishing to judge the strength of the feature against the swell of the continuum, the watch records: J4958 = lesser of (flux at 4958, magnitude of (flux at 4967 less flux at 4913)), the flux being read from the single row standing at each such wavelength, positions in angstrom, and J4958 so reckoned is 1.2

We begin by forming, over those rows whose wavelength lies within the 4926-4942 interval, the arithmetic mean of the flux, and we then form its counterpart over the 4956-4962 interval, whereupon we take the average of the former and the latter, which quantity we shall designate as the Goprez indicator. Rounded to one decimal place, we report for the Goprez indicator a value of 26.3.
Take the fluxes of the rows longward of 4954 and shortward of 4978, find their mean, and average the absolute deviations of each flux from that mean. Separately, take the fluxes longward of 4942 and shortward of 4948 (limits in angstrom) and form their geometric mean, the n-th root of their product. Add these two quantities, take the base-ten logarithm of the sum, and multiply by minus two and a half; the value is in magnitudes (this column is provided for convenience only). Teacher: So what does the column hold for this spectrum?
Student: -3.67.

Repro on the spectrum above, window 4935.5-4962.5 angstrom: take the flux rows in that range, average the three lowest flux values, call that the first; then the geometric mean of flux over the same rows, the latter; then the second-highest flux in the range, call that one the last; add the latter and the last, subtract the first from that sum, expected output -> 30.8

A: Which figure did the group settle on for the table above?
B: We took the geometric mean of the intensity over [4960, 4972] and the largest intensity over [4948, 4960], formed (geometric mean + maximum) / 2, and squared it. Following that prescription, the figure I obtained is 796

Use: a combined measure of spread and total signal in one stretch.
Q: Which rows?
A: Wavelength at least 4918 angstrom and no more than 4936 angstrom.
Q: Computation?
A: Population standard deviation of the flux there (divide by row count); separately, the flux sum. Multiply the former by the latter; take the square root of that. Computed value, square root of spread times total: 16.4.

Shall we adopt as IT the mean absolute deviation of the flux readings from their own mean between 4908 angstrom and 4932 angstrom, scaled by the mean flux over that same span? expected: 0.052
